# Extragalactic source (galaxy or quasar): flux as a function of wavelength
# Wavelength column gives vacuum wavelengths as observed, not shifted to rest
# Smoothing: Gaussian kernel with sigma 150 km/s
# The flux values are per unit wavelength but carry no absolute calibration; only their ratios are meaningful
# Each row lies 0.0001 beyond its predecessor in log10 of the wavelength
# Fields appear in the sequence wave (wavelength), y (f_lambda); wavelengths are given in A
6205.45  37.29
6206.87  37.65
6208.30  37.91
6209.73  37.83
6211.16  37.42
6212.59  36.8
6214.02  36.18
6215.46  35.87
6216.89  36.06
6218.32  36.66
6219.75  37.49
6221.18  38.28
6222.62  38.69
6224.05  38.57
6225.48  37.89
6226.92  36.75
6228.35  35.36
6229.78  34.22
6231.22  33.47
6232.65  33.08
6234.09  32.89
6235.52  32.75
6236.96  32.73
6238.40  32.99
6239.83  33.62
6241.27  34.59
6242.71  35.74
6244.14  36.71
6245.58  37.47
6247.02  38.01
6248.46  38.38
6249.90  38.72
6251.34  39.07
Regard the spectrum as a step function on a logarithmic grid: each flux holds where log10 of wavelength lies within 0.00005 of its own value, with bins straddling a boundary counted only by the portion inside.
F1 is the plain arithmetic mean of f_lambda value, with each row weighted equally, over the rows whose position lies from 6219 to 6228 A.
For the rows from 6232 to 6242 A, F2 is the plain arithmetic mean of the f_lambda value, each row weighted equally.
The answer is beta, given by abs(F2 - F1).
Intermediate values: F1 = 37.9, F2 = 33.2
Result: 5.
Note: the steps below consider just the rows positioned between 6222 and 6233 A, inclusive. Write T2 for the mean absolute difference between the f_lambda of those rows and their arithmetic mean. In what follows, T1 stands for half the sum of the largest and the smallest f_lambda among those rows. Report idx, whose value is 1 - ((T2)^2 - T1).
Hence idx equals 33.0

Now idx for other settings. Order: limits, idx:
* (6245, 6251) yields 38.9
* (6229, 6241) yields 34.3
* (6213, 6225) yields 37.2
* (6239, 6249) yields 34.9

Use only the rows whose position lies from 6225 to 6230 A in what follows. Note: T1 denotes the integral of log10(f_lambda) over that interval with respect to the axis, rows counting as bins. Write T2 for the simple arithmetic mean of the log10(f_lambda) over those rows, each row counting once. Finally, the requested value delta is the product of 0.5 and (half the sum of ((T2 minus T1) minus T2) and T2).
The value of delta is -1.56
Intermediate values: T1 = 7.8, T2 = 1.56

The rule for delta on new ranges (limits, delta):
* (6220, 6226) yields -1.98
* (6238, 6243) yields -1.53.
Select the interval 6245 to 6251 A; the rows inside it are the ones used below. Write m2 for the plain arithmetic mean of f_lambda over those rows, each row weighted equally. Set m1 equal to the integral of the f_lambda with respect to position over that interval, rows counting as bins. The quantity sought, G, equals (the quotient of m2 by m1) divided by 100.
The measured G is 0.0017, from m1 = 229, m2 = 38.1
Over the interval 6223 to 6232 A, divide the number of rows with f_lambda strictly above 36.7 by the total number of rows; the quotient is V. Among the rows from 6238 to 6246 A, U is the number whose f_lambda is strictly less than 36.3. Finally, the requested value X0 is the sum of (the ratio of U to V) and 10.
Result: 18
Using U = 4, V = 0.50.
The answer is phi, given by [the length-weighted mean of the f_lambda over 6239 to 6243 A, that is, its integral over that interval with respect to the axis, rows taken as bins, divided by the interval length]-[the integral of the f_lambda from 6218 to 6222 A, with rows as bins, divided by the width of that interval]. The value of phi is -3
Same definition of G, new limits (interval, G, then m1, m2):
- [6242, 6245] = 0.0033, 109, 36.2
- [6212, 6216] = 0.0025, 145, 36.3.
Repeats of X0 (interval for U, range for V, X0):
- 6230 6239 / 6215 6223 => 22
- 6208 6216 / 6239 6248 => 14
